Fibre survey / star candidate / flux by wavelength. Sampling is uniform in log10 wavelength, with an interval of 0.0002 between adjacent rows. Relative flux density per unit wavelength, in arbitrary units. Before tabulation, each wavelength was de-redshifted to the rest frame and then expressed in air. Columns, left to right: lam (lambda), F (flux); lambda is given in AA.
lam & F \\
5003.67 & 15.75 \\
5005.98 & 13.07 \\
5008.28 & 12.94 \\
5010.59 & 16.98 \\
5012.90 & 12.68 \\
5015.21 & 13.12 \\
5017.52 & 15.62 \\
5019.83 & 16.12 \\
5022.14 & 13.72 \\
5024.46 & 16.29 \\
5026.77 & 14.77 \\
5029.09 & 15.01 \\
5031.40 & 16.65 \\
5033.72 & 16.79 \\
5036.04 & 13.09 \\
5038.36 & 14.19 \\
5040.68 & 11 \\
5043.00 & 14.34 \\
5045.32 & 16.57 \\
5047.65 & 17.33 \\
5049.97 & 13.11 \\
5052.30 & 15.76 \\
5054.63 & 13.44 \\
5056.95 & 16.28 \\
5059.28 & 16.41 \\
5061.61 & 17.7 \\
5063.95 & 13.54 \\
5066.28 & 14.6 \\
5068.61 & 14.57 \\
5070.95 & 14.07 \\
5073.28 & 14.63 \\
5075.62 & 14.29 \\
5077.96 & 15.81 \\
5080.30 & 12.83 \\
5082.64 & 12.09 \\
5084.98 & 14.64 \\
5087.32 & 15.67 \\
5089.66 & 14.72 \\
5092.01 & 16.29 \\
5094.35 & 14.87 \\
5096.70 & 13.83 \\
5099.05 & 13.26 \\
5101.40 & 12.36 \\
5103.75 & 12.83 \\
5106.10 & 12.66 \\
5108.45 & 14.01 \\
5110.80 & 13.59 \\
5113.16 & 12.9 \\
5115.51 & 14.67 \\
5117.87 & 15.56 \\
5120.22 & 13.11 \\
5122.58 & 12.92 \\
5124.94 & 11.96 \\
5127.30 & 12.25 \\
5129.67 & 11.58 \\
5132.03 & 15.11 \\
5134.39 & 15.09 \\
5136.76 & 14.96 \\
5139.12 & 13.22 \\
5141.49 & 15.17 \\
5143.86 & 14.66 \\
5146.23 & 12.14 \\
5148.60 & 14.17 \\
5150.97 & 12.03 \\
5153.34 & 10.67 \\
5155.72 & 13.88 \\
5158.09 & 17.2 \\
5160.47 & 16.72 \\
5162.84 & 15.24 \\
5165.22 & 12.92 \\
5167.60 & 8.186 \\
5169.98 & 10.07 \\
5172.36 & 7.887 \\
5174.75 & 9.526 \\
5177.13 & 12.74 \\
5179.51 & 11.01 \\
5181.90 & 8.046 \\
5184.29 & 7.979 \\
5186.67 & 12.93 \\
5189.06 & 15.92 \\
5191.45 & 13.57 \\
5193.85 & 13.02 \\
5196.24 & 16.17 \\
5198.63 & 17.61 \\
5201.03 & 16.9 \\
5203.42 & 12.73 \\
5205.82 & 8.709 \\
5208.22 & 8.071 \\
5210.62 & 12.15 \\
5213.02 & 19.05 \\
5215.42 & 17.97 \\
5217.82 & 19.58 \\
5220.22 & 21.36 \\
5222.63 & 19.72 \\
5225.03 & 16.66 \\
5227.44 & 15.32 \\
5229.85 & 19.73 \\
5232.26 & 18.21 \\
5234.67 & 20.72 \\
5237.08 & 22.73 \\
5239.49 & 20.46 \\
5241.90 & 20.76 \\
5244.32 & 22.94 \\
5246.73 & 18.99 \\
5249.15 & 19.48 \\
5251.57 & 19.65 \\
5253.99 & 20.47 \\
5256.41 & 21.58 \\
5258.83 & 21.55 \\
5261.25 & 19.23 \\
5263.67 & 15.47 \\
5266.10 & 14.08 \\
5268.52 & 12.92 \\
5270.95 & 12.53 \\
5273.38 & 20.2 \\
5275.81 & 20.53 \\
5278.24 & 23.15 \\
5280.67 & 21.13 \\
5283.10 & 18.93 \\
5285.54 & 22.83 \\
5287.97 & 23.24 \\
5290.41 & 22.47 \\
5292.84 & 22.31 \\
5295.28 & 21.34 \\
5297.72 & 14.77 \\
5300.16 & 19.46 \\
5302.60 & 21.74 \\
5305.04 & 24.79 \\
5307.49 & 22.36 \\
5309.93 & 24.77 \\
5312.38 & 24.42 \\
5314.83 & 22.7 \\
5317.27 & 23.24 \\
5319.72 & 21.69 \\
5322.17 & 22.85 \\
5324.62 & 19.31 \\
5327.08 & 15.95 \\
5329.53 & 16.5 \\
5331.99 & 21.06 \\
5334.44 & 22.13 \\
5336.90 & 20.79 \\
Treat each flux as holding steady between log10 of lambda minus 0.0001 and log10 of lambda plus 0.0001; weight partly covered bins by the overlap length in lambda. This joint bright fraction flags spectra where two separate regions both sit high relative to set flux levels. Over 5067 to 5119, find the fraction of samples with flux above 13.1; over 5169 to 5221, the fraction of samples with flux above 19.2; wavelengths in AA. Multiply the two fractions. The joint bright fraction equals 0.1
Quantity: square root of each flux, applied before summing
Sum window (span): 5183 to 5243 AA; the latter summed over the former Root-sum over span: 100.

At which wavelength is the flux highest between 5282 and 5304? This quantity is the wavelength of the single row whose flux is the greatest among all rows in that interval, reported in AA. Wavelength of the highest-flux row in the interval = 5287.97 AA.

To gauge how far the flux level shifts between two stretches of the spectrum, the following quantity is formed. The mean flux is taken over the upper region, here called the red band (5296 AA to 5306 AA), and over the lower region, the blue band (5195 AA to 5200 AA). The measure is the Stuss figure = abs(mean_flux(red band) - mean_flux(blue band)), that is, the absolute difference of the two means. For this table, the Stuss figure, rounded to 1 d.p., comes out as 3.3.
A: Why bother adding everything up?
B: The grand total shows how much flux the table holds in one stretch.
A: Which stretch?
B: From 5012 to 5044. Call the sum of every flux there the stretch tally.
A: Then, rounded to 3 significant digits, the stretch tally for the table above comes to 203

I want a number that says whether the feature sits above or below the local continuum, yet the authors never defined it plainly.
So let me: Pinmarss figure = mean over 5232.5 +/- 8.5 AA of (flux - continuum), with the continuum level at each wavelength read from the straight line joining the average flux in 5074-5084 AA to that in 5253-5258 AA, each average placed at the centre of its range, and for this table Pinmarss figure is -1.0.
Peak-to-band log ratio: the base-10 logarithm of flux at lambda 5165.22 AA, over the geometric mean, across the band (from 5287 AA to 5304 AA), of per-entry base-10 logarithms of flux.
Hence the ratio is 0.85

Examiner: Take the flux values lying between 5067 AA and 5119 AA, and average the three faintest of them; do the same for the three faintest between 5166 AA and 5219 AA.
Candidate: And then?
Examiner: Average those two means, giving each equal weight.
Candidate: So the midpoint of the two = 10.2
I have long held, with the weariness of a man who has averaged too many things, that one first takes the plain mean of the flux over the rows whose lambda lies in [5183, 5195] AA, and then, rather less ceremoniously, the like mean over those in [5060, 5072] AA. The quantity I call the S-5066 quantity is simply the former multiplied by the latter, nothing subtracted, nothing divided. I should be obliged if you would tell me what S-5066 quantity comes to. 189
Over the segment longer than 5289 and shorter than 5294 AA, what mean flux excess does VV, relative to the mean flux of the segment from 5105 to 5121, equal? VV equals 8.6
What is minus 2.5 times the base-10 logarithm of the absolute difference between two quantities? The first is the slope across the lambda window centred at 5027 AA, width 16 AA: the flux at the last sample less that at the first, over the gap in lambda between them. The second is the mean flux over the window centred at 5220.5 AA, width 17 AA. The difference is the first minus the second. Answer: -3.17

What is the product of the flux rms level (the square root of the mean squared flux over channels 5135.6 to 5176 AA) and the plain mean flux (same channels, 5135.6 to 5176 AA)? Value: 169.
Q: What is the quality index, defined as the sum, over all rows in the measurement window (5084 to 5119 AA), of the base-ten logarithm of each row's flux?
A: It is 17.2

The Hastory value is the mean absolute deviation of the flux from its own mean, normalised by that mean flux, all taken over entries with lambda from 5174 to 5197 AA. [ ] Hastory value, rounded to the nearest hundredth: 0.20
